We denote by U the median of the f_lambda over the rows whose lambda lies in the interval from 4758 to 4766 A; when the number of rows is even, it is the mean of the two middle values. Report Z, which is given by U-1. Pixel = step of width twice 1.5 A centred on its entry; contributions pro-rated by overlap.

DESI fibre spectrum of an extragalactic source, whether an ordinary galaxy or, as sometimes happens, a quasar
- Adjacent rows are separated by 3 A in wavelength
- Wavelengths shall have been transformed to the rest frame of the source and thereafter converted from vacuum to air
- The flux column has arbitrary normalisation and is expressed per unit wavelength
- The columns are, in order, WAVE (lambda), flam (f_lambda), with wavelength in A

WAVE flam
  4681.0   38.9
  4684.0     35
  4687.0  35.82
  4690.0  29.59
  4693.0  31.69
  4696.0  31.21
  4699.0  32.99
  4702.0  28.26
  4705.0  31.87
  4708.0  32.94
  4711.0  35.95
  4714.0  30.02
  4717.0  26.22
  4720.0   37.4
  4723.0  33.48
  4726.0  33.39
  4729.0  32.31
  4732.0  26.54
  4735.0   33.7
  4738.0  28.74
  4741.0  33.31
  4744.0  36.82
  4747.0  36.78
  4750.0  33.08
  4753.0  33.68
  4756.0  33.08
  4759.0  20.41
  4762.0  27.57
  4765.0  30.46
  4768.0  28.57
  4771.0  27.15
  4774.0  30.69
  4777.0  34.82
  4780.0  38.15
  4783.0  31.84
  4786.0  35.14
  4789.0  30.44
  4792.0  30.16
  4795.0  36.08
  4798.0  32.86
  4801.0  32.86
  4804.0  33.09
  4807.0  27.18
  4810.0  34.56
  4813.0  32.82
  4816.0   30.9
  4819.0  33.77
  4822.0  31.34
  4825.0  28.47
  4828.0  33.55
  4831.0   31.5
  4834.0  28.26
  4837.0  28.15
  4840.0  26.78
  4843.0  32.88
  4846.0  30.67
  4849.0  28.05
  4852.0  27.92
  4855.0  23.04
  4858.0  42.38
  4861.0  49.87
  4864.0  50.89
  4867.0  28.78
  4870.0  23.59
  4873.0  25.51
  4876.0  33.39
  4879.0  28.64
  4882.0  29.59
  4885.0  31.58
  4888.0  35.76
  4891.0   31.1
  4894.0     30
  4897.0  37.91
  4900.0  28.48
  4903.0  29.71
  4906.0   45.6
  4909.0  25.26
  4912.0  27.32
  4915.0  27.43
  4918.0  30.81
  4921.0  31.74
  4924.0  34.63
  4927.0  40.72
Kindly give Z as 26.6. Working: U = 27.6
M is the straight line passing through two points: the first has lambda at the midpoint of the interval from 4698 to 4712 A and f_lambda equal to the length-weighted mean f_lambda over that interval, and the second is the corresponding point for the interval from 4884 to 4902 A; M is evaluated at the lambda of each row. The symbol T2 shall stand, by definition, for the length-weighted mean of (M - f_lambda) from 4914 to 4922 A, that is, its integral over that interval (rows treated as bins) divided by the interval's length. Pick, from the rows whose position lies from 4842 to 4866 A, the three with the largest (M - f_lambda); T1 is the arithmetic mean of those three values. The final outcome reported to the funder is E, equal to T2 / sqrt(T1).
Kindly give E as 1.0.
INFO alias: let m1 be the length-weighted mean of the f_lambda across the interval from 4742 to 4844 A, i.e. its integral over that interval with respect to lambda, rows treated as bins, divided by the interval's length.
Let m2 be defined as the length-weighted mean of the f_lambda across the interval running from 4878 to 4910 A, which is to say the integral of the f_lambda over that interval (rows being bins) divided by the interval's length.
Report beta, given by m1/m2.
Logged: 0.98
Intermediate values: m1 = 31.6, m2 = 32.3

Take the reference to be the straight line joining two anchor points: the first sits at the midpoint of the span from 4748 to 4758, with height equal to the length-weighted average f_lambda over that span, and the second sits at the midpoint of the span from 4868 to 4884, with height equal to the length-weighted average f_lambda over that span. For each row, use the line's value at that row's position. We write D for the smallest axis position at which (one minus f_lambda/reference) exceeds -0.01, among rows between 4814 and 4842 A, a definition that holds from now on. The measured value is 4825.0 A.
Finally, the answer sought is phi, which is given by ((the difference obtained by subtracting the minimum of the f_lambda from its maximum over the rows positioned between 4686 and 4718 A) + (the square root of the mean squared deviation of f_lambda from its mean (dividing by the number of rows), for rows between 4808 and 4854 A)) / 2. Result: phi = 6.1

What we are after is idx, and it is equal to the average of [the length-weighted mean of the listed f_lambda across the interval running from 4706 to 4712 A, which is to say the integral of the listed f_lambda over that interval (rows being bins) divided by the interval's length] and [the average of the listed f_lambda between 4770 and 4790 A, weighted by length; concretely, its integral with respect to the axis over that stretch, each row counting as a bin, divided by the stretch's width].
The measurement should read 33.4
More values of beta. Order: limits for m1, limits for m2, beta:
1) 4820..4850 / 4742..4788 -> 0.94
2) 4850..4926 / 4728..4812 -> 1.02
